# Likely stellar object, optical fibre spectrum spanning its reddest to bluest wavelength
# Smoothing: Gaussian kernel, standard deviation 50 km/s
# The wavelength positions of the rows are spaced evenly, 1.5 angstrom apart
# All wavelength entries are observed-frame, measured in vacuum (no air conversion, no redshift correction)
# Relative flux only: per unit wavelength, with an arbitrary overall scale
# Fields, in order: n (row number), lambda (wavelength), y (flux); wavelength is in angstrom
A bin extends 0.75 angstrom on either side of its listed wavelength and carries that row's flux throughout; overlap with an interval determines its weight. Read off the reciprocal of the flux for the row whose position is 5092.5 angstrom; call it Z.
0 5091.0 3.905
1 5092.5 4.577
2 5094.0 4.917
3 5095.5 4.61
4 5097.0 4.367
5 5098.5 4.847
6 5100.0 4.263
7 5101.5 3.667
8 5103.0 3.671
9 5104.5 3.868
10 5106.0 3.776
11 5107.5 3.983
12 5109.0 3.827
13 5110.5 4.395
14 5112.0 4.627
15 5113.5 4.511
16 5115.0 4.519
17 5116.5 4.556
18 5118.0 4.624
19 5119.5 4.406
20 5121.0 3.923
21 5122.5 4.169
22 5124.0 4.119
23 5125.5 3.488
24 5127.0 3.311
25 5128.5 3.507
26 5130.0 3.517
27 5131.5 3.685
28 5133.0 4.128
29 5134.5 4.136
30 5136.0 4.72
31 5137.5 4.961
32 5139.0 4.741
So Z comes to 0.22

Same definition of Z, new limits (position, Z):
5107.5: 0.25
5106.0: 0.26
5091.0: 0.26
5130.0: 0.28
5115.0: 0.22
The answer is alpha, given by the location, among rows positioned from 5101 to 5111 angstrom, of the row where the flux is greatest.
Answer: 5110.5 angstrom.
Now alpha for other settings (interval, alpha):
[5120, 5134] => 5122.5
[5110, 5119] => 5112.0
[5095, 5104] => 5098.5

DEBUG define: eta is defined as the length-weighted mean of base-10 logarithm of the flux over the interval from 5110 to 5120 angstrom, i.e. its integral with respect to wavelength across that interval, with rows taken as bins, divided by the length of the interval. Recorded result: 0.66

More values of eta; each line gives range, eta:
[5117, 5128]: 0.60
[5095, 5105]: 0.62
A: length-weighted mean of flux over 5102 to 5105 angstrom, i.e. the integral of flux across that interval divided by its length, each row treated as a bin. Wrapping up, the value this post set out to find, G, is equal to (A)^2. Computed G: 14.1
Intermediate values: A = 3.75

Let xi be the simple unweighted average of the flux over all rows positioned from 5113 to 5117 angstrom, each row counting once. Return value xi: 4.53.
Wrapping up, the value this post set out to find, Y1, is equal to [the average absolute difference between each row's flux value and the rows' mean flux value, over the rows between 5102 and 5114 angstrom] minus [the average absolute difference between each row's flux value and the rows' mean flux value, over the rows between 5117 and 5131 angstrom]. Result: -0.07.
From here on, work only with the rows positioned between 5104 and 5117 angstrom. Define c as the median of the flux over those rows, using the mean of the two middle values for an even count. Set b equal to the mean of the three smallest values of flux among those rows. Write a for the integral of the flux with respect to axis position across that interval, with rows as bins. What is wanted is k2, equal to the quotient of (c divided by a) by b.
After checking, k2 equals 0.0209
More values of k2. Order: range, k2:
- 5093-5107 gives 0.0195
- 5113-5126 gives 0.0207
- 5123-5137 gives 0.0198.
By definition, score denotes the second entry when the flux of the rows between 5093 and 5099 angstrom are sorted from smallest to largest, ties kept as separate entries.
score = 4.61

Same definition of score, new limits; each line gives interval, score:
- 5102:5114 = 3.776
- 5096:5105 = 3.671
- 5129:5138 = 3.685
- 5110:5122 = 4.395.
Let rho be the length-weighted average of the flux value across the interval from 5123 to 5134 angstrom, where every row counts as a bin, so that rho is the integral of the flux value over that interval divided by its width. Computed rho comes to 3.7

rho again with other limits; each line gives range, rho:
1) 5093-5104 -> 4.3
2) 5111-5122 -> 4.4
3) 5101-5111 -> 3.9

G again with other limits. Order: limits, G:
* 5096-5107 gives 16.6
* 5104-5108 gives 15.0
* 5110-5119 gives 20.6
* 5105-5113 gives 17.0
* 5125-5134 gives 13.1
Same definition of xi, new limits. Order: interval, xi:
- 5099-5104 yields 3.87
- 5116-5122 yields 4.38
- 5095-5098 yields 4.49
